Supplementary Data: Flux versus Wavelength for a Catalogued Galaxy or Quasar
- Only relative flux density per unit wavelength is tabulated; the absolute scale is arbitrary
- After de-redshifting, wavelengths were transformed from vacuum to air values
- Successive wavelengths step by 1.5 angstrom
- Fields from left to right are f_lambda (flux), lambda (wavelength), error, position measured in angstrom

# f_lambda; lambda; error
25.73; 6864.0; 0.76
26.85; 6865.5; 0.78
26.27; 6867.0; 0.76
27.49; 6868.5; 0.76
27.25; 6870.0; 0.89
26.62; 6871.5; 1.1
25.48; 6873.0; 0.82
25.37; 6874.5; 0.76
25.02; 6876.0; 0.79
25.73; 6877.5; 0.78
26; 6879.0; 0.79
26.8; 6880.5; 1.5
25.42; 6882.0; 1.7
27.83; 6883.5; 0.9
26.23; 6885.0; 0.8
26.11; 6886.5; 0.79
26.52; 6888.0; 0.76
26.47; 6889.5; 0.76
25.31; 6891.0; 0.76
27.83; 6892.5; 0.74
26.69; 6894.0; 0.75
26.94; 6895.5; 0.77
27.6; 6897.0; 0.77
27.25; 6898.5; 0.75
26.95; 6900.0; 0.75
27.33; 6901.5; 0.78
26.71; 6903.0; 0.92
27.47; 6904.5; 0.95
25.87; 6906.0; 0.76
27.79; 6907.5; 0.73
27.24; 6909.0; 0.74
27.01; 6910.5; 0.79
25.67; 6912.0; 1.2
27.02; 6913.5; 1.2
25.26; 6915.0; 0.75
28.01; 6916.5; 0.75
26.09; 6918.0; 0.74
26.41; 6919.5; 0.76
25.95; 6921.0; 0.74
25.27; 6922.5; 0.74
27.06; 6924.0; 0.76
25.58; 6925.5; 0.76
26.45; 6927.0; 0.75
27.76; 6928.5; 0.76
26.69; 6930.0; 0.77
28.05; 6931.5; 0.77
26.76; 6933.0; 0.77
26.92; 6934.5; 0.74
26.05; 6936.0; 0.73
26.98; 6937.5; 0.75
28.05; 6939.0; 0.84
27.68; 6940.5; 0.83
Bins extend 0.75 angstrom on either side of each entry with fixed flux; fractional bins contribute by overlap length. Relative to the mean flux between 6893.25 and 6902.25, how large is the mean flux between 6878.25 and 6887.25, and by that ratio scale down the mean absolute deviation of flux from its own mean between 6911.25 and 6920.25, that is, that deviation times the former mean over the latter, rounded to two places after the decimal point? 0.76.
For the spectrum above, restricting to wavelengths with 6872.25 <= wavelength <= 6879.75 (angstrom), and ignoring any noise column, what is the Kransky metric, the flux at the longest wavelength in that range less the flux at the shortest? 0.52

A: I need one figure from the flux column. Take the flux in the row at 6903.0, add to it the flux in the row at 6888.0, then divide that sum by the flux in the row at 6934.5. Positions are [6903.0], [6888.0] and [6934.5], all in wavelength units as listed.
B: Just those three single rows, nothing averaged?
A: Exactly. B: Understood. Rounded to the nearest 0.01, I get 1.98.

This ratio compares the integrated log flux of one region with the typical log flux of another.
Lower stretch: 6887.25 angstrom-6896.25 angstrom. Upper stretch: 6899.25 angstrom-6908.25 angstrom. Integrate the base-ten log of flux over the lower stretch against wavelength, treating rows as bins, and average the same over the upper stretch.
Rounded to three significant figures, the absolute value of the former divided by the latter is 8.96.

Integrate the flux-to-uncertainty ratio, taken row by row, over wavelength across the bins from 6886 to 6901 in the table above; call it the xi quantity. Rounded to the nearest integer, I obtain 529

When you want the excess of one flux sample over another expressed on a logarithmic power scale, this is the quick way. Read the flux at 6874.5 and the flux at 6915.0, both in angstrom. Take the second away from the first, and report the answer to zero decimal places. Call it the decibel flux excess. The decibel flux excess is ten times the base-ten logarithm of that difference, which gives -10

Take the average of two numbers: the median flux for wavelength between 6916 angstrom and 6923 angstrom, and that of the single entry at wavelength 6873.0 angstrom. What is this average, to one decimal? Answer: 25.8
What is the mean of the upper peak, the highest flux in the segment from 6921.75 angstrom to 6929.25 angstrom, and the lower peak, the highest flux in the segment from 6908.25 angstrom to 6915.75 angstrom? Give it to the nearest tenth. 27.5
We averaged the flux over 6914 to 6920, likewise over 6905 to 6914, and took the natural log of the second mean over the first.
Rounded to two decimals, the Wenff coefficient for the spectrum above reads 0.01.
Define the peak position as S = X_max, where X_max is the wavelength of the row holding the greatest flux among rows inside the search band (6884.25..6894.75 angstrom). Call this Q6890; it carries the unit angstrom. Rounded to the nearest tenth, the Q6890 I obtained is 6892.5 angstrom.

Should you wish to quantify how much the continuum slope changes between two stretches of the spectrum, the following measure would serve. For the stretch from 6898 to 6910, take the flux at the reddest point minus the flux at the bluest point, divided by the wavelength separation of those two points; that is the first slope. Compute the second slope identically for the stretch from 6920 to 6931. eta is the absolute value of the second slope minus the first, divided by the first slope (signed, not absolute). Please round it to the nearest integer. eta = -87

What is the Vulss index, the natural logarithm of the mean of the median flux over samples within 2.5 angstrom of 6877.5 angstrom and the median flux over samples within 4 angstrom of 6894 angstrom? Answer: 3.271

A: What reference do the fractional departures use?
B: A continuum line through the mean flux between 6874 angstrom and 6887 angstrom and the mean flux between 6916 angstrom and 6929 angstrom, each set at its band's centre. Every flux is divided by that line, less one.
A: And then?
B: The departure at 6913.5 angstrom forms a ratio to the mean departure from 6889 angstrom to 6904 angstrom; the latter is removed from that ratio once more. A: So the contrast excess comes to 0.9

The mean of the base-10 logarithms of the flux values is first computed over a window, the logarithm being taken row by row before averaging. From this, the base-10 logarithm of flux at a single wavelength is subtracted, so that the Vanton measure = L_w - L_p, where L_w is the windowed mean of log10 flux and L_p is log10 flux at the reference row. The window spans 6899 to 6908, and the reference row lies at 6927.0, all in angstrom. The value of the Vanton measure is 0.009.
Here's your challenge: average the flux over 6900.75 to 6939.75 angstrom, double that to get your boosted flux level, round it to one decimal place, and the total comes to 53.5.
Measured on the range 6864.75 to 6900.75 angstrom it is 53.0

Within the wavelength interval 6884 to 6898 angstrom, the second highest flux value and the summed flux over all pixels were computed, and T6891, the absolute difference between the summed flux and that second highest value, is 212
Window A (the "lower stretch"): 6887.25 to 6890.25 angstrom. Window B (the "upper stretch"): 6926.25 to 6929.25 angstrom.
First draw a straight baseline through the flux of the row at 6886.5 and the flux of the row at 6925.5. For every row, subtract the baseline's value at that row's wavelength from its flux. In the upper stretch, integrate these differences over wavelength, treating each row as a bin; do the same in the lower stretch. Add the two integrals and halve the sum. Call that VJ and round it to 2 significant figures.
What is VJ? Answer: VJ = 3.0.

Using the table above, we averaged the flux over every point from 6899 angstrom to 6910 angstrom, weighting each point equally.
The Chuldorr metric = 27.1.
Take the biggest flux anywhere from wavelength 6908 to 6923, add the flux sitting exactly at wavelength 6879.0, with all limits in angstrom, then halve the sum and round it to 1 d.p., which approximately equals 27.0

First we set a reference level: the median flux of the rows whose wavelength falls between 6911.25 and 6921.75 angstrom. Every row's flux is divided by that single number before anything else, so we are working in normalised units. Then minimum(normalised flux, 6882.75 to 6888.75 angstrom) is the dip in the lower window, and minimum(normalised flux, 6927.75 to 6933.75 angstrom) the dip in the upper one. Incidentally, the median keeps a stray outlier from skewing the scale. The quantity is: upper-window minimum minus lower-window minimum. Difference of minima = 0.022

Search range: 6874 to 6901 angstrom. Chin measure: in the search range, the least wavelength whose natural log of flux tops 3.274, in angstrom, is 6880.5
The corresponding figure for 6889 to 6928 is 6889.5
